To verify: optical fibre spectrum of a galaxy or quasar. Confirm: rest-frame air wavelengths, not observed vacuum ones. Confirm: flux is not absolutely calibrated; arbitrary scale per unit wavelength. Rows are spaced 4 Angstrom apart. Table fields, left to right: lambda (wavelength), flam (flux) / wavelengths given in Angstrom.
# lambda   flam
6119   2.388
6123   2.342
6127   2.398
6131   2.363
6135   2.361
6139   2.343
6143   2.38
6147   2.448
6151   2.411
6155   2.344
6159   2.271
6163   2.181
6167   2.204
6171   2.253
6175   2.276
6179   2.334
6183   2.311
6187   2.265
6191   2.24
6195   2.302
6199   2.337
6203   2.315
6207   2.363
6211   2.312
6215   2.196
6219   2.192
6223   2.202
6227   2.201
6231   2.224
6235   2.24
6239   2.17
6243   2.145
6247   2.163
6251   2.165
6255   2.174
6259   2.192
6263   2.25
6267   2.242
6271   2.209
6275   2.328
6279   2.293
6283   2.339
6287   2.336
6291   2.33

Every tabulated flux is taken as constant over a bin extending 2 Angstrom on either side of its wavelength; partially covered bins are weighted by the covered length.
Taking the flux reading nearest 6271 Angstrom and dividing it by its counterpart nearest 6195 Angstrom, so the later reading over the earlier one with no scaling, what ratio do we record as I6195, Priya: 0.96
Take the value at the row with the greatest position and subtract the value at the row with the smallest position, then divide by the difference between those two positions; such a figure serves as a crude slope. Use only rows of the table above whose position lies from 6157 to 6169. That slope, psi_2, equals -0.0084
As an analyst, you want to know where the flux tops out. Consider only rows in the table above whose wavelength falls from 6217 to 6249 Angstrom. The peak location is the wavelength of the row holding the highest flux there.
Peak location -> 6235 Angstrom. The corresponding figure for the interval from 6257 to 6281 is 6275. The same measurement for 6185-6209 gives 6207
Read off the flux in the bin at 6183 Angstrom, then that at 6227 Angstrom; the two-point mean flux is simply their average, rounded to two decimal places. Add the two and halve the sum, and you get 2.26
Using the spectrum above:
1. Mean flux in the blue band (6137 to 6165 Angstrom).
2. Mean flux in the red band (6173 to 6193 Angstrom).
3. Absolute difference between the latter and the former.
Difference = 0.05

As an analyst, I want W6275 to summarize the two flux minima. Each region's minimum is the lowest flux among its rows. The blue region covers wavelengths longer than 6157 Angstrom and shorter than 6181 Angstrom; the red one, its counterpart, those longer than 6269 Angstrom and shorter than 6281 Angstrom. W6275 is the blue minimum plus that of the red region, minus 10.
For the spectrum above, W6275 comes -5.61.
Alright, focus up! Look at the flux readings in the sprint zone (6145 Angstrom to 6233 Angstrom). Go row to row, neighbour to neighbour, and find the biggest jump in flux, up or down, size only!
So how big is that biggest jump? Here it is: 0.12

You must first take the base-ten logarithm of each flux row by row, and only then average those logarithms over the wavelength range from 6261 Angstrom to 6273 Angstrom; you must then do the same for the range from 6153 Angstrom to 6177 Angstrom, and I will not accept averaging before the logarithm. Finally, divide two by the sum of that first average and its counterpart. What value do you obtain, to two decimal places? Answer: 2.85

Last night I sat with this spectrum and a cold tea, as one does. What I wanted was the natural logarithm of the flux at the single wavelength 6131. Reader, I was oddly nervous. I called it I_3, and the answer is 0.860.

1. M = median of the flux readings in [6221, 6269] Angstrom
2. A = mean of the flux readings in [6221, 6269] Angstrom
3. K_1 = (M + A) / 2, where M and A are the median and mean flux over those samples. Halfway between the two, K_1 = 2.20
